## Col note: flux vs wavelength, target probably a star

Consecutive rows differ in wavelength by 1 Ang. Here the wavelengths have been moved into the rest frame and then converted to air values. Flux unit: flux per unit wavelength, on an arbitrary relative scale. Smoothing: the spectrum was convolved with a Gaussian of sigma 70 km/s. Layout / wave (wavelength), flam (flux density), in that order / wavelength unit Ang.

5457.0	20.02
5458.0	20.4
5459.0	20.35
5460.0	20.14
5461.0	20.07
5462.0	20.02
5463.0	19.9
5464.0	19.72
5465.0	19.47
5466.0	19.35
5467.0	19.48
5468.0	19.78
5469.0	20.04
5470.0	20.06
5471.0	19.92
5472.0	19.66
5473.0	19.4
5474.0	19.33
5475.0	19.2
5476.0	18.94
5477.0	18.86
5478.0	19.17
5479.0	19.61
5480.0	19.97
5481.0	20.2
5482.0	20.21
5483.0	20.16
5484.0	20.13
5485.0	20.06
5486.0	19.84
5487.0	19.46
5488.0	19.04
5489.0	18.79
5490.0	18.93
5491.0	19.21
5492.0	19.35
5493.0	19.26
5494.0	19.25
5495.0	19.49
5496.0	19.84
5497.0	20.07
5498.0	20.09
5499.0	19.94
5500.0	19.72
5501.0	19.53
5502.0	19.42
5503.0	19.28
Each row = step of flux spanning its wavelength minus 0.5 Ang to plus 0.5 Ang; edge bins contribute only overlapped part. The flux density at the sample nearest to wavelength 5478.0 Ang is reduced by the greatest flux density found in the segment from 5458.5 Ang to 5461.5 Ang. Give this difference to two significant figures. -1.2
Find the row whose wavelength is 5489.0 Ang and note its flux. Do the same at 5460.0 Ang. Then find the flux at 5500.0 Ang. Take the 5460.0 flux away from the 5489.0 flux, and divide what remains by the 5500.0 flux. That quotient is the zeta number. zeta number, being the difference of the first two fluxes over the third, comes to -0.068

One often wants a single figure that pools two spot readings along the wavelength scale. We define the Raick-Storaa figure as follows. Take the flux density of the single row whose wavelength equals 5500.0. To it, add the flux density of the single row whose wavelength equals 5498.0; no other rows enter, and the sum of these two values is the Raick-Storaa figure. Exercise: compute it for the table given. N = 39.8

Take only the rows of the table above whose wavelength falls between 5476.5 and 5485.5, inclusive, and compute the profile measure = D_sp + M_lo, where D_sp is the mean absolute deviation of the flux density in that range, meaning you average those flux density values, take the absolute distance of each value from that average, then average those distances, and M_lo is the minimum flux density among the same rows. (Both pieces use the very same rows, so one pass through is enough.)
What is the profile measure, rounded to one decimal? 19.3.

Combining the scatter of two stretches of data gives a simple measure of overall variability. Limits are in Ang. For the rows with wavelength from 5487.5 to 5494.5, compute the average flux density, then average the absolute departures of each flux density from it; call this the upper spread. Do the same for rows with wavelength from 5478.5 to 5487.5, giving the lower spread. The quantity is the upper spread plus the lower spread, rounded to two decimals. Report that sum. 0.39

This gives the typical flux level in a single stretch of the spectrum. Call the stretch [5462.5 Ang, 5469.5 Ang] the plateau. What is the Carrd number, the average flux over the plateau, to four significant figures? 19.68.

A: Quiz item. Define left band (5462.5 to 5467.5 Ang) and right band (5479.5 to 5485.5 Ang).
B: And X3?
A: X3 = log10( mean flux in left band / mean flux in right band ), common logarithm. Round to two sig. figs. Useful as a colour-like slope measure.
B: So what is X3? -0.012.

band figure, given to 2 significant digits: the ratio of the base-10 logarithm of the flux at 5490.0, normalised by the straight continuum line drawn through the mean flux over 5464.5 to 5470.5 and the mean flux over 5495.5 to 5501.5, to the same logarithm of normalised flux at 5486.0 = -21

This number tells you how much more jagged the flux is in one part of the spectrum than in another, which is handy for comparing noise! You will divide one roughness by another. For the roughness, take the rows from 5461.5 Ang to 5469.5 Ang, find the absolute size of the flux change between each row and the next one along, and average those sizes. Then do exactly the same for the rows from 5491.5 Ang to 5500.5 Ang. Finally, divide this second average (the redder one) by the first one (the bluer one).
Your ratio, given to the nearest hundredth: 0.84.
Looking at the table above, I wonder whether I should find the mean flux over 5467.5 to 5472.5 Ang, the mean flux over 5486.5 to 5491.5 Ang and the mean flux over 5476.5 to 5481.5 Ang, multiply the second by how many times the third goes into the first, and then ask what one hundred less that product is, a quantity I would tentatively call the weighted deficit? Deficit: 80.6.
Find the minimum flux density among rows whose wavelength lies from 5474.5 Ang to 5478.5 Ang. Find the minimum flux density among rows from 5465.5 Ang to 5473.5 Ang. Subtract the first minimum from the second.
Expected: 0.5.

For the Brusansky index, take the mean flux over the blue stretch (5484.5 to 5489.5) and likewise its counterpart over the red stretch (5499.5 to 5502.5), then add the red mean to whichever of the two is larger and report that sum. 39.1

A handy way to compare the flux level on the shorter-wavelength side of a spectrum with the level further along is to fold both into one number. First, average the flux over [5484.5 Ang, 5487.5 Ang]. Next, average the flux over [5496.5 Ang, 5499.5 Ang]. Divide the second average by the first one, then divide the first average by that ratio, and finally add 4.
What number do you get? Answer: 23.5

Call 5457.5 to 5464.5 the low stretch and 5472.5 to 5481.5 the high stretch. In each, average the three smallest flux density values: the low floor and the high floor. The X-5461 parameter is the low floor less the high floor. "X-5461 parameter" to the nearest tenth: 0.9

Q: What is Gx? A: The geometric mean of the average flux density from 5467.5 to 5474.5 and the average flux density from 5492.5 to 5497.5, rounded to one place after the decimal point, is 19.7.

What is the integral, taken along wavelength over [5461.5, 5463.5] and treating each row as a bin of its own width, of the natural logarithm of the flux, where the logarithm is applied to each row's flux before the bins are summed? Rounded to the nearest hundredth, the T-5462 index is 5.99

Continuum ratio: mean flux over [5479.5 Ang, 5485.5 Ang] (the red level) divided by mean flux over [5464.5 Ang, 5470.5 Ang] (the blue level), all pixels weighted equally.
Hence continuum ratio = 1.02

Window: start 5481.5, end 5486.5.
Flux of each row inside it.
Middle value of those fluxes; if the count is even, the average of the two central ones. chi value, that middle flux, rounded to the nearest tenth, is 20.1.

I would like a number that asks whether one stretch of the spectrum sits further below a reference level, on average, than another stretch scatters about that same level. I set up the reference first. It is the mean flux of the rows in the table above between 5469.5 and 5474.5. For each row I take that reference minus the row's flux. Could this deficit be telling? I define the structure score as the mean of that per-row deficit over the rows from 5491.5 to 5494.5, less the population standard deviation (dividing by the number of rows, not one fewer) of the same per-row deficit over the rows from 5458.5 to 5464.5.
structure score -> 0.2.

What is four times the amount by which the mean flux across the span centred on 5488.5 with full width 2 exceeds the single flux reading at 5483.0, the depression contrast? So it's -5.0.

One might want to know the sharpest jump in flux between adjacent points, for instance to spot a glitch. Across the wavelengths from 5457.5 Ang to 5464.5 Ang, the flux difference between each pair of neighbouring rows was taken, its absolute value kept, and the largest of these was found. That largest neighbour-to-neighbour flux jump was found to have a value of 0.21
